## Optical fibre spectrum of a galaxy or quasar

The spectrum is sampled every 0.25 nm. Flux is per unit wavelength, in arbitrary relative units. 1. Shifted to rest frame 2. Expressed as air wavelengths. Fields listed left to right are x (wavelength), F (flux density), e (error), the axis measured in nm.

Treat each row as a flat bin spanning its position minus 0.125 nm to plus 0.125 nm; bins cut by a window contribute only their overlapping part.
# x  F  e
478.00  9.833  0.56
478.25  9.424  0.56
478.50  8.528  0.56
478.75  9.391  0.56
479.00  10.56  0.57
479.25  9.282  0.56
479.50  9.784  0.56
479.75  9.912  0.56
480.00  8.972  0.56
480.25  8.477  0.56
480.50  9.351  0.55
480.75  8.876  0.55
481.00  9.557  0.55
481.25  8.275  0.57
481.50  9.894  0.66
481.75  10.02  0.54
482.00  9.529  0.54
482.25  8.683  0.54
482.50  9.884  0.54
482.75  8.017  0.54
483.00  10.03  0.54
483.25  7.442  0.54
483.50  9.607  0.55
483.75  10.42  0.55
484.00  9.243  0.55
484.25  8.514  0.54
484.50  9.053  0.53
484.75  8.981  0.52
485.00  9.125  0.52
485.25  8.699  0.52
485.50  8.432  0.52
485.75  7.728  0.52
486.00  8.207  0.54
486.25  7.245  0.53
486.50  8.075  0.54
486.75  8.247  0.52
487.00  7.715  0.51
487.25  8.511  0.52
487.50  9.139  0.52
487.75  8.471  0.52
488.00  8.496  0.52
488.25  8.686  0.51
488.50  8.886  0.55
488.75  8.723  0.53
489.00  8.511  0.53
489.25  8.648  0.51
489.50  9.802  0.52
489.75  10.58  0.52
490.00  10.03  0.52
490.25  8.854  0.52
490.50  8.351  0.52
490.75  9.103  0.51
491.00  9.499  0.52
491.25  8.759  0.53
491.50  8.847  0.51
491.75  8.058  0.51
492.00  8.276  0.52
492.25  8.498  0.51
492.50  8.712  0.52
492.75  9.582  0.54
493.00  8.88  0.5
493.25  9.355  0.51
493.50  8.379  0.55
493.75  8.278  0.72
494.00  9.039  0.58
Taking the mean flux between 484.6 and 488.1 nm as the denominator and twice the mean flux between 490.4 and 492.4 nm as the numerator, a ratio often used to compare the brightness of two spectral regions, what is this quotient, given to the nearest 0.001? 2.075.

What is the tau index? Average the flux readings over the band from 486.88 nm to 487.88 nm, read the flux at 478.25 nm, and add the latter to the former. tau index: 17.9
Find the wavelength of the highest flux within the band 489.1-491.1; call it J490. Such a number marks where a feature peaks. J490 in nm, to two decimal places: 489.75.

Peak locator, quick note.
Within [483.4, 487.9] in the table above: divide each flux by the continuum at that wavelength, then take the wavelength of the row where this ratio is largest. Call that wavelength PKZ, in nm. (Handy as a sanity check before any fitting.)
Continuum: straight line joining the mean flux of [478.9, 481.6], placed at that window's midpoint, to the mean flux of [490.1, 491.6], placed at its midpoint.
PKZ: 483.75 nm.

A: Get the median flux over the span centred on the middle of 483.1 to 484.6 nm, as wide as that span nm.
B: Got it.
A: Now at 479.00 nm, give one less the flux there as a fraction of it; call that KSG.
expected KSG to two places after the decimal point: -0.15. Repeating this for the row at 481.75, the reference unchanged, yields -0.10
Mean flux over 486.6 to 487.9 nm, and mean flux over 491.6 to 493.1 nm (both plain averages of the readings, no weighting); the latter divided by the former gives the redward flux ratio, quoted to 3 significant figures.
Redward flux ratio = 1.03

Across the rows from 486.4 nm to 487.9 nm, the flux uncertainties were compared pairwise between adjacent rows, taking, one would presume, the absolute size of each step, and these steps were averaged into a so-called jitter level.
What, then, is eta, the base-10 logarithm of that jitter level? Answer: -2.10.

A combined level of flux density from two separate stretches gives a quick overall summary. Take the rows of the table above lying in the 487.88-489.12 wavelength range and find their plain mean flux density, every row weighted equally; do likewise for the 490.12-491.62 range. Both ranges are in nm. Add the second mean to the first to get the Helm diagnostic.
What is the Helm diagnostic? 17.6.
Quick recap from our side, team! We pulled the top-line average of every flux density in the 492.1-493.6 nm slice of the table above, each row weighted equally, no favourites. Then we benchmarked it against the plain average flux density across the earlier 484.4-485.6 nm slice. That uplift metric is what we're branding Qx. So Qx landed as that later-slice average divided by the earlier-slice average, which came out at 1.00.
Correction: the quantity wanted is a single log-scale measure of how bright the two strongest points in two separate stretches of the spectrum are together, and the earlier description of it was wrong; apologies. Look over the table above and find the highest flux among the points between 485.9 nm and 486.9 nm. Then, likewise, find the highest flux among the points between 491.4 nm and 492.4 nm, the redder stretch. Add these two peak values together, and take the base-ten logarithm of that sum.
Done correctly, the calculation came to 1.23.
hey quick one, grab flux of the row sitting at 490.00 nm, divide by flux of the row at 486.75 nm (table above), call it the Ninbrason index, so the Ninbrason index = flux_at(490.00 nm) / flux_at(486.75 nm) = 1.22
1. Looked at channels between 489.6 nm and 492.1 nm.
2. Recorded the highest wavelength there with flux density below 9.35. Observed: 492.00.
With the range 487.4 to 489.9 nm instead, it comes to 489.25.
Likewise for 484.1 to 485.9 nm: 485.75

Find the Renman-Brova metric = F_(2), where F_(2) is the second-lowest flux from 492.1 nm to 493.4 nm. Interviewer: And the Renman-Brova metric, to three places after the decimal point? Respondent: 8.712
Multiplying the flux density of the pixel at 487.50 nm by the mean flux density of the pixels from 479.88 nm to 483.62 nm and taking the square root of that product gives 9.1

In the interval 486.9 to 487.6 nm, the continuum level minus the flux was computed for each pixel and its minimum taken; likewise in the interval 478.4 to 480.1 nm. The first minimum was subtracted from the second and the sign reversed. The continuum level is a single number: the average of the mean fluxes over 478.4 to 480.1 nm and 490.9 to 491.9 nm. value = 1.4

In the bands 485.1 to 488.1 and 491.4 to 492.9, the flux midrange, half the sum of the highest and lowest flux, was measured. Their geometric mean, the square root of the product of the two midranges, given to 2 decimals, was 8.50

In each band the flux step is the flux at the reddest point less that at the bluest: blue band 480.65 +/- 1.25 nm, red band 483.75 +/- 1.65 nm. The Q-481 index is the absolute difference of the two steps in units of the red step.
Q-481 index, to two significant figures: 14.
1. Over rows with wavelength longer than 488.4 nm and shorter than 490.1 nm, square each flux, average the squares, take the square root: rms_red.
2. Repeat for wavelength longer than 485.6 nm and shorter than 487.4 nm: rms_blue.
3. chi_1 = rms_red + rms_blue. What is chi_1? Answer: 17.3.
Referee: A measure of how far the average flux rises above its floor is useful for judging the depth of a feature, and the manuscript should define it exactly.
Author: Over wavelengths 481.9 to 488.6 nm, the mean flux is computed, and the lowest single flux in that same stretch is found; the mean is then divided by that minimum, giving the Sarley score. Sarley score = 1.20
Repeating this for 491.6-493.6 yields 1.08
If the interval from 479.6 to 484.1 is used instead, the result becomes 1.24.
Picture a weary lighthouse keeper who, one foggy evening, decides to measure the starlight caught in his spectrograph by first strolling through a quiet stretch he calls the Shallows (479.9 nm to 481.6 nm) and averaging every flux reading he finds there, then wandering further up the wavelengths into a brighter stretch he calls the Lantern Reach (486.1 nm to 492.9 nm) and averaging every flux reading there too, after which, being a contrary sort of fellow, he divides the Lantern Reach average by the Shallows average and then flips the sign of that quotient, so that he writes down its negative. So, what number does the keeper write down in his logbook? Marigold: -0.97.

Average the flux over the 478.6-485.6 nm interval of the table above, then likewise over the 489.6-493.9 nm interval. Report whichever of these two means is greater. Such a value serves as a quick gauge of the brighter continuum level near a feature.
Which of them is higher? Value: 9.21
